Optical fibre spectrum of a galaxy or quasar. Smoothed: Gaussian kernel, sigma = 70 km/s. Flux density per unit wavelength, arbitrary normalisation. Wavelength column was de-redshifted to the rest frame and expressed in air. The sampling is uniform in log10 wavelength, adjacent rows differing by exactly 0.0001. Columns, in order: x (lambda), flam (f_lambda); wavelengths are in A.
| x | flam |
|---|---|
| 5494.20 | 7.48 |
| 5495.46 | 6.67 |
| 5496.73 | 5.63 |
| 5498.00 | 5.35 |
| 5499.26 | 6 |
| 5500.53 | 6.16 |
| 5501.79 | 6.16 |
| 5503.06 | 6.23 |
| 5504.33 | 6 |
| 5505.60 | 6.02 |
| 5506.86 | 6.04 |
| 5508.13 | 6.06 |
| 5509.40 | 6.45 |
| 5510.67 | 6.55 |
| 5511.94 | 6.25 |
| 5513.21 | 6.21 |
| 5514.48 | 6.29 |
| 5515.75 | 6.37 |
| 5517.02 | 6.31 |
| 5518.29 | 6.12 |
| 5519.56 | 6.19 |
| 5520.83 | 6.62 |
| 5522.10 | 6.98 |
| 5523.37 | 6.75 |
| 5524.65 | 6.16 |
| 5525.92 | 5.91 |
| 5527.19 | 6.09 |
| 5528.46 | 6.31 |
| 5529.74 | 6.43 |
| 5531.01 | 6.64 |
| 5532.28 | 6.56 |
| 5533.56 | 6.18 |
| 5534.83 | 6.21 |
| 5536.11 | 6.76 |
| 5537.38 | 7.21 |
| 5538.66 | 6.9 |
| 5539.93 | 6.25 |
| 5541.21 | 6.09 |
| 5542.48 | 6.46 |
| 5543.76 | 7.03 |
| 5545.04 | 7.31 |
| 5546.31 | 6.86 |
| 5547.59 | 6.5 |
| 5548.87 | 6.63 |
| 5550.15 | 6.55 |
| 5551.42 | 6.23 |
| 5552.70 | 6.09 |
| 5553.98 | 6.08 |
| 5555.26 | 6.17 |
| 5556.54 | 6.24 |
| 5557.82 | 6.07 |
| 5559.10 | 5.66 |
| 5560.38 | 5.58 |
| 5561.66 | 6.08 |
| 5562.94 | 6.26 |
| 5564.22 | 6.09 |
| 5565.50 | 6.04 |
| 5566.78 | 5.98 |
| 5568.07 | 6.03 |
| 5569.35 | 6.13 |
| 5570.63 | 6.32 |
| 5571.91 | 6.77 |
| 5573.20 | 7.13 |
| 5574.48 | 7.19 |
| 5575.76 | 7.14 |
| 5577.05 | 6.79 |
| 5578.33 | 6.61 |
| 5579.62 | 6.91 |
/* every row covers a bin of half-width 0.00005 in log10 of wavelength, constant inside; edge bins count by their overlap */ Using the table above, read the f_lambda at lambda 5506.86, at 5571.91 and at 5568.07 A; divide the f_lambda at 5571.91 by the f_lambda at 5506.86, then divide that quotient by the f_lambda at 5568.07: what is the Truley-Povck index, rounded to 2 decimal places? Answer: 0.19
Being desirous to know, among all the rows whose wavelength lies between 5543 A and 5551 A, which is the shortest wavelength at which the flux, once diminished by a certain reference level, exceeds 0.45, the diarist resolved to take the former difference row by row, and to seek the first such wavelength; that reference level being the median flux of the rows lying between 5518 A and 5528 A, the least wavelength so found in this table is 5543.76 A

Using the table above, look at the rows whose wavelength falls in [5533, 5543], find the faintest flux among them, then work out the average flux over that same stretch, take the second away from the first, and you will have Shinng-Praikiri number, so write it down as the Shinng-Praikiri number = -0.42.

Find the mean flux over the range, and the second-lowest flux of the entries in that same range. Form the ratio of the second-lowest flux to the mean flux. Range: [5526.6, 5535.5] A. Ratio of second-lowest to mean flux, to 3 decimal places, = 0.974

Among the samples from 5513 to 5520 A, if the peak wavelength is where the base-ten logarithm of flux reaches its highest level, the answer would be 5515.75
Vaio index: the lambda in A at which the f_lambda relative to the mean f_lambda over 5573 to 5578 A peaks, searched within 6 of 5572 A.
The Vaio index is 5574.48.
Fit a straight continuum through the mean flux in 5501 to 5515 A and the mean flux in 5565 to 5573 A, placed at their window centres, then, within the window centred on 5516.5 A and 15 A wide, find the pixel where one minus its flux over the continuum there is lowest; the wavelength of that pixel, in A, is 5522.10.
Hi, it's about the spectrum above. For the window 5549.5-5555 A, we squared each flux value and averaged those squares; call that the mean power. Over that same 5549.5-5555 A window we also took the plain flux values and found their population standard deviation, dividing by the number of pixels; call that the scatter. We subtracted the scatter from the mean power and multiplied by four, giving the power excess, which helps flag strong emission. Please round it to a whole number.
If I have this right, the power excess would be 155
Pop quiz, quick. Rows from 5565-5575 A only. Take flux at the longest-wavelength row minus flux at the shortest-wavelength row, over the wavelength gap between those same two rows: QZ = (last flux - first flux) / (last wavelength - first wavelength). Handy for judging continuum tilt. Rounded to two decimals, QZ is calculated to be 0.13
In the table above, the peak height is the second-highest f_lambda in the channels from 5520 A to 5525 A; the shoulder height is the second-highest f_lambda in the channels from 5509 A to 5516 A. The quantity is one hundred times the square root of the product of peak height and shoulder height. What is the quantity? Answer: 660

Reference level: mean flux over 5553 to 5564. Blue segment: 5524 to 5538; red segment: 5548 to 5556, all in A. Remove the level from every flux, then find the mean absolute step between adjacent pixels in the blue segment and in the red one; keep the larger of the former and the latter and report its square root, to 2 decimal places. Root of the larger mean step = 0.50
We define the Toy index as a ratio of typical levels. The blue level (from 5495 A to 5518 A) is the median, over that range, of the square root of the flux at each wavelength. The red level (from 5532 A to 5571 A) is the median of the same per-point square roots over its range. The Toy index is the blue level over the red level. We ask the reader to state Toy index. 1.00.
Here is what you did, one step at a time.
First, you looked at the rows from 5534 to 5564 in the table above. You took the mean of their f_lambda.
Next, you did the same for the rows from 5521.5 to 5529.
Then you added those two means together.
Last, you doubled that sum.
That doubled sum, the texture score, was 25.5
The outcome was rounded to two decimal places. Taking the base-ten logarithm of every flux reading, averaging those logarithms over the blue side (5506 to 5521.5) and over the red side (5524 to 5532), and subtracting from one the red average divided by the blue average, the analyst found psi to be 0.00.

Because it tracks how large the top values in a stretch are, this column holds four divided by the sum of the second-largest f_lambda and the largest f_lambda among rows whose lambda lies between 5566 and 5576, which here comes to 0.279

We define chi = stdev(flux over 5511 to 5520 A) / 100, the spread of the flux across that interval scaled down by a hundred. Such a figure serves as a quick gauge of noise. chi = 0.0008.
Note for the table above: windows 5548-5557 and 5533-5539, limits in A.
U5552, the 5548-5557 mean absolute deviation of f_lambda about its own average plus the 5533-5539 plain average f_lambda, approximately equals 6.8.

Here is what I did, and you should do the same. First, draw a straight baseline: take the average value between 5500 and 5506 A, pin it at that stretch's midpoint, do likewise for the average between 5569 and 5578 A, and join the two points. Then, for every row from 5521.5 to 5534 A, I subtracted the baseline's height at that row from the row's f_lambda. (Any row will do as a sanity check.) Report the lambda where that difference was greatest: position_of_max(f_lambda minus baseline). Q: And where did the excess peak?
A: 5522.10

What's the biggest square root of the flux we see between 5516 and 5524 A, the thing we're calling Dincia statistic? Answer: 2.64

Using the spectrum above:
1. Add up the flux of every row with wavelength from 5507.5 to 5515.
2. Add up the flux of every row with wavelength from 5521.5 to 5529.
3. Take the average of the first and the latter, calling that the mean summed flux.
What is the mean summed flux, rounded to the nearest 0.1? 38.0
